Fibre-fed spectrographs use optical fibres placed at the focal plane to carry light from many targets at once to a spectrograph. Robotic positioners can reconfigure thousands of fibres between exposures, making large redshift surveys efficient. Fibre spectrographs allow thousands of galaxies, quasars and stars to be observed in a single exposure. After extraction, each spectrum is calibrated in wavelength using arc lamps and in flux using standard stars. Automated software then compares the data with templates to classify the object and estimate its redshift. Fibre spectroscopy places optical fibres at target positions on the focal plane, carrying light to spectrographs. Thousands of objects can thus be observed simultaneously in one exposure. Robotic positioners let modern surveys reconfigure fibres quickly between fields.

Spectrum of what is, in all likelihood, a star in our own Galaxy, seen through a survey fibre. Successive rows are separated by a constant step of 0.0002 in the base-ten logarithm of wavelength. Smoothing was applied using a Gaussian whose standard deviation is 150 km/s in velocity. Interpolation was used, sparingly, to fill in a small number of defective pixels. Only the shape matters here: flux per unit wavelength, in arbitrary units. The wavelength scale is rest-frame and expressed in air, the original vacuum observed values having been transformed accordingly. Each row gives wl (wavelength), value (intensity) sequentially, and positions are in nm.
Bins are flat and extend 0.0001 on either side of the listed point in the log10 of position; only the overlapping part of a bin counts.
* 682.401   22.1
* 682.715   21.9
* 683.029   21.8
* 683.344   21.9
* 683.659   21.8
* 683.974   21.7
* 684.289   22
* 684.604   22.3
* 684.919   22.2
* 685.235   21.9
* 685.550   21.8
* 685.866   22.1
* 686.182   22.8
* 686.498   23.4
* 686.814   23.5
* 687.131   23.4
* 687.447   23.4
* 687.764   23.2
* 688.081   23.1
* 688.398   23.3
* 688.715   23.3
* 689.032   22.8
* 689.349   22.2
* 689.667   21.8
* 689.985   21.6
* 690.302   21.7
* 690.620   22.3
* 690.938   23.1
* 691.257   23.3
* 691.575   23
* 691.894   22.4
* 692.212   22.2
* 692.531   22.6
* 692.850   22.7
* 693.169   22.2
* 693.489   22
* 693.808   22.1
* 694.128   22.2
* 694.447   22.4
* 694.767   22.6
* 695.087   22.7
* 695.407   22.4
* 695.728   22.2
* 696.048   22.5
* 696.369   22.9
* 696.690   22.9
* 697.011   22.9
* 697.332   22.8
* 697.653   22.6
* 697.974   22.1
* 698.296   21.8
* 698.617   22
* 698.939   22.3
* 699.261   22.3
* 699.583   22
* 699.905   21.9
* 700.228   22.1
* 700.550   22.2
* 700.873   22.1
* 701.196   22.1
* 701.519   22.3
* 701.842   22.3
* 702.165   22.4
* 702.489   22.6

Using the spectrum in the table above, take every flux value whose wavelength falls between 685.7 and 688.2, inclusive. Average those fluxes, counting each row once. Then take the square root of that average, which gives 4.81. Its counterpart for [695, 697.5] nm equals 4.76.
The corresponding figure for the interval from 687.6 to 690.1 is 4.76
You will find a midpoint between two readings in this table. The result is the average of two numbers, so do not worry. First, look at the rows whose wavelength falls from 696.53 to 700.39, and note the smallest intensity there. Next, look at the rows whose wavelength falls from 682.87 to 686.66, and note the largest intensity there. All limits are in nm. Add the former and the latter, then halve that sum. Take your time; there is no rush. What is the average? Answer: 22.6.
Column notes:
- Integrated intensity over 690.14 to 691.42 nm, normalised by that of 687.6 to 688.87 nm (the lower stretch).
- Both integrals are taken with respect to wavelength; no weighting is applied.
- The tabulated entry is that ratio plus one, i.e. 1.98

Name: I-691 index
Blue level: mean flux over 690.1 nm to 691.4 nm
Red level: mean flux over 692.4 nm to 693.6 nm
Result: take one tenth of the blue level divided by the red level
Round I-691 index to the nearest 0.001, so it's 0.101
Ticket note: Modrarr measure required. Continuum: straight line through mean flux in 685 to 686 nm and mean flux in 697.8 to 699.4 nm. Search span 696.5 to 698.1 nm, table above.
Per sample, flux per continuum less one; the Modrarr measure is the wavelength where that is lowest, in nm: 697.974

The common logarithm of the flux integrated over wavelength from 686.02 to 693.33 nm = 2.22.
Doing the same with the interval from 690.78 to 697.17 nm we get 2.16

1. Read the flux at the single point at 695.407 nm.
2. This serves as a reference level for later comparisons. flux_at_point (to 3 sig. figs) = 22.4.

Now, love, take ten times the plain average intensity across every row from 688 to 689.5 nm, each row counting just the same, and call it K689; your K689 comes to 229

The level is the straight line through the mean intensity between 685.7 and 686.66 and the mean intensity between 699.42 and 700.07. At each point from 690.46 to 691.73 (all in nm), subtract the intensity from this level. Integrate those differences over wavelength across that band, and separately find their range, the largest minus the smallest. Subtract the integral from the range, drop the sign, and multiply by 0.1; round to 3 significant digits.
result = 0.162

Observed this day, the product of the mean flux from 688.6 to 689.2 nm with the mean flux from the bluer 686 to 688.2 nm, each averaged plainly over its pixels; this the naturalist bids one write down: 536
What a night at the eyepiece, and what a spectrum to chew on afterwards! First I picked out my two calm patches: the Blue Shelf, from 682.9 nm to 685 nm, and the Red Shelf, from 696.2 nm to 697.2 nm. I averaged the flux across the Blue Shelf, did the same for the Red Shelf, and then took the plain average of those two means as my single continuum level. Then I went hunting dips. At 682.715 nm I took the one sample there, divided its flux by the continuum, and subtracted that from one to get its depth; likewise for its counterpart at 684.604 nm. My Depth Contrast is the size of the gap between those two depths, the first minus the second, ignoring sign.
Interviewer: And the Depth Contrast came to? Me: 0.018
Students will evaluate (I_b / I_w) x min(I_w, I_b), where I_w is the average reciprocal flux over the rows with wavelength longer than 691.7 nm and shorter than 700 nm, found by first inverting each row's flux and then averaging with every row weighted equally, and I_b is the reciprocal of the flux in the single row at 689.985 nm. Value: 0.0463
